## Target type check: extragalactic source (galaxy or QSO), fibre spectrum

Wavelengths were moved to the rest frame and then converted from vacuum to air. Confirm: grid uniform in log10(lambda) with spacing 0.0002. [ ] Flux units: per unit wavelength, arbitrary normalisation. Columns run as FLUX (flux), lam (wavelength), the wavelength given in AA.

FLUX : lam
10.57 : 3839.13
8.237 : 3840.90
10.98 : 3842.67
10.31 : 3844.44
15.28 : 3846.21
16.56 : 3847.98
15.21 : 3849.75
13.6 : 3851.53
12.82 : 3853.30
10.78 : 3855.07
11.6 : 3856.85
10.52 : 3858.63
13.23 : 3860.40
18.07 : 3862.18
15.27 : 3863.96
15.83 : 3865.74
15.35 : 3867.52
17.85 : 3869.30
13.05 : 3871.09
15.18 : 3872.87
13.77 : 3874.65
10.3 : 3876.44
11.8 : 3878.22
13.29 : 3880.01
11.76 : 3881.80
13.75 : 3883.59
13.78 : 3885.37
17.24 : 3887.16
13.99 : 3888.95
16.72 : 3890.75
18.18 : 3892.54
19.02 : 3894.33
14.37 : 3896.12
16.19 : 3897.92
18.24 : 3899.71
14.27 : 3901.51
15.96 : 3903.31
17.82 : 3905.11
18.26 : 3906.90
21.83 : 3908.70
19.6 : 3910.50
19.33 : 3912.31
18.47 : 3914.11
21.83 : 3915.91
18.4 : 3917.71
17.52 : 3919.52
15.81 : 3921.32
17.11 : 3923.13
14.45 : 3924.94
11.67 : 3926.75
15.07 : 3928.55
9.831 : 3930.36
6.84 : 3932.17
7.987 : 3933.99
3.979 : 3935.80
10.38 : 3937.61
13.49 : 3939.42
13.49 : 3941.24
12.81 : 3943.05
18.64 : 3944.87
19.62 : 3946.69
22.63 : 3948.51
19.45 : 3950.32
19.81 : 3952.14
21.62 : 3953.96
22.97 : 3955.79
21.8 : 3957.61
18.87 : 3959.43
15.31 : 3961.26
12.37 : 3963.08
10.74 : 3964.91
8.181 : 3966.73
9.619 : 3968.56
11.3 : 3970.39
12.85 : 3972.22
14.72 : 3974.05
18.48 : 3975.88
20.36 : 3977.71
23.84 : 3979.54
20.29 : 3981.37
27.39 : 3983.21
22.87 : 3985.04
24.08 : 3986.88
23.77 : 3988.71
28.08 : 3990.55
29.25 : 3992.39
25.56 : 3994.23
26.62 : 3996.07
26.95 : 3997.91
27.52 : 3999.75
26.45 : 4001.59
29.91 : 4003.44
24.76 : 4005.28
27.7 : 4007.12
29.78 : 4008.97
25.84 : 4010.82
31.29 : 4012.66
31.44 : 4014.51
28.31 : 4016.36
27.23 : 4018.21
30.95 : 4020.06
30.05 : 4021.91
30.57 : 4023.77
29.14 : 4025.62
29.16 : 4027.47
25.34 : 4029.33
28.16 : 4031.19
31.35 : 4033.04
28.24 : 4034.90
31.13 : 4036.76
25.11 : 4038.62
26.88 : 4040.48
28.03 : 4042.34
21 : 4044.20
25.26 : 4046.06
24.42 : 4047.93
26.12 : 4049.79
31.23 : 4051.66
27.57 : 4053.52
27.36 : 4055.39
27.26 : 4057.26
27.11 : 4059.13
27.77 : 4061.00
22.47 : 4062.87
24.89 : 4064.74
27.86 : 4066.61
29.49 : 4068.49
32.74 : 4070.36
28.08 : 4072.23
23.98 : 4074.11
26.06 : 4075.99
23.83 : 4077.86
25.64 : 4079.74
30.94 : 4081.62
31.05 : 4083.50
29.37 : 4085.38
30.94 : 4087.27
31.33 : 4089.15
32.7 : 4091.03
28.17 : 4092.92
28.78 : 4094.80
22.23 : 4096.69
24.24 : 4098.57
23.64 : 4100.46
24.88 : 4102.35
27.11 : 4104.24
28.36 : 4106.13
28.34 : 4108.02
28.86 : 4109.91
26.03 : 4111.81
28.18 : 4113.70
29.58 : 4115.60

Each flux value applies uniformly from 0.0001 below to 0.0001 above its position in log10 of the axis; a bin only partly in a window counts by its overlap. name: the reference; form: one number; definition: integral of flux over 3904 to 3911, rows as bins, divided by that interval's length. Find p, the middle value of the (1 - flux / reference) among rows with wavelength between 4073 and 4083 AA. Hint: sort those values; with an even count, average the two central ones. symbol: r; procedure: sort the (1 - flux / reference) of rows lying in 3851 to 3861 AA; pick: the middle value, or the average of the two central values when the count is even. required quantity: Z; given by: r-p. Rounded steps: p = -0.33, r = 0.37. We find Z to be 0.7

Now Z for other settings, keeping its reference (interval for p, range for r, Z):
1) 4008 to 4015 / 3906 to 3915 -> 0.6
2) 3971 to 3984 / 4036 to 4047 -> -0.3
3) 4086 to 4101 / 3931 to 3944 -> 0.9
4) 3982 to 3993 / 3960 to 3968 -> 0.7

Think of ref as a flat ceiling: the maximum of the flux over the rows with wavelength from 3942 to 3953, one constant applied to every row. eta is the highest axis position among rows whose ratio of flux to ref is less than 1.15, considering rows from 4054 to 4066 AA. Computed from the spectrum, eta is 4064.74 AA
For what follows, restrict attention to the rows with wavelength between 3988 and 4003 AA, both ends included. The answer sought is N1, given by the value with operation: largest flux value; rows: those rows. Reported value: 29.25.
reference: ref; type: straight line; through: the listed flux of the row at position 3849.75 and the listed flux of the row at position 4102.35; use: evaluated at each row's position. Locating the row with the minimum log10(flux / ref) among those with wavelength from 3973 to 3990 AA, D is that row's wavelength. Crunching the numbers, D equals 3974.05 AA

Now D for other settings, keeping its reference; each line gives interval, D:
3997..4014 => 4005.28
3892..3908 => 3901.51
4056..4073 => 4062.87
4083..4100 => 4096.69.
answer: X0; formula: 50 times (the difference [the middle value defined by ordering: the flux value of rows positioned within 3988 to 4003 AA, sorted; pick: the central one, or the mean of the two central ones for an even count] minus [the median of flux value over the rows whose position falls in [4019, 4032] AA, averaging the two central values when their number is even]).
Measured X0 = -119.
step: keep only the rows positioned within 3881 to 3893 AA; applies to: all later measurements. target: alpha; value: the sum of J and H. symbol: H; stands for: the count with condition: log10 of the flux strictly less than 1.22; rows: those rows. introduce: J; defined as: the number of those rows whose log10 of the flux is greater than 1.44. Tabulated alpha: 4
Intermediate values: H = 4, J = 0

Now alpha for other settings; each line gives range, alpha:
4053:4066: 2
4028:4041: 4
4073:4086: 3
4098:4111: 3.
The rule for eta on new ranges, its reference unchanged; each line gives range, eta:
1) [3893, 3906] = 3905.11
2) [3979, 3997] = 3994.23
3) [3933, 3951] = 3950.32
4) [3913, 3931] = 3930.36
